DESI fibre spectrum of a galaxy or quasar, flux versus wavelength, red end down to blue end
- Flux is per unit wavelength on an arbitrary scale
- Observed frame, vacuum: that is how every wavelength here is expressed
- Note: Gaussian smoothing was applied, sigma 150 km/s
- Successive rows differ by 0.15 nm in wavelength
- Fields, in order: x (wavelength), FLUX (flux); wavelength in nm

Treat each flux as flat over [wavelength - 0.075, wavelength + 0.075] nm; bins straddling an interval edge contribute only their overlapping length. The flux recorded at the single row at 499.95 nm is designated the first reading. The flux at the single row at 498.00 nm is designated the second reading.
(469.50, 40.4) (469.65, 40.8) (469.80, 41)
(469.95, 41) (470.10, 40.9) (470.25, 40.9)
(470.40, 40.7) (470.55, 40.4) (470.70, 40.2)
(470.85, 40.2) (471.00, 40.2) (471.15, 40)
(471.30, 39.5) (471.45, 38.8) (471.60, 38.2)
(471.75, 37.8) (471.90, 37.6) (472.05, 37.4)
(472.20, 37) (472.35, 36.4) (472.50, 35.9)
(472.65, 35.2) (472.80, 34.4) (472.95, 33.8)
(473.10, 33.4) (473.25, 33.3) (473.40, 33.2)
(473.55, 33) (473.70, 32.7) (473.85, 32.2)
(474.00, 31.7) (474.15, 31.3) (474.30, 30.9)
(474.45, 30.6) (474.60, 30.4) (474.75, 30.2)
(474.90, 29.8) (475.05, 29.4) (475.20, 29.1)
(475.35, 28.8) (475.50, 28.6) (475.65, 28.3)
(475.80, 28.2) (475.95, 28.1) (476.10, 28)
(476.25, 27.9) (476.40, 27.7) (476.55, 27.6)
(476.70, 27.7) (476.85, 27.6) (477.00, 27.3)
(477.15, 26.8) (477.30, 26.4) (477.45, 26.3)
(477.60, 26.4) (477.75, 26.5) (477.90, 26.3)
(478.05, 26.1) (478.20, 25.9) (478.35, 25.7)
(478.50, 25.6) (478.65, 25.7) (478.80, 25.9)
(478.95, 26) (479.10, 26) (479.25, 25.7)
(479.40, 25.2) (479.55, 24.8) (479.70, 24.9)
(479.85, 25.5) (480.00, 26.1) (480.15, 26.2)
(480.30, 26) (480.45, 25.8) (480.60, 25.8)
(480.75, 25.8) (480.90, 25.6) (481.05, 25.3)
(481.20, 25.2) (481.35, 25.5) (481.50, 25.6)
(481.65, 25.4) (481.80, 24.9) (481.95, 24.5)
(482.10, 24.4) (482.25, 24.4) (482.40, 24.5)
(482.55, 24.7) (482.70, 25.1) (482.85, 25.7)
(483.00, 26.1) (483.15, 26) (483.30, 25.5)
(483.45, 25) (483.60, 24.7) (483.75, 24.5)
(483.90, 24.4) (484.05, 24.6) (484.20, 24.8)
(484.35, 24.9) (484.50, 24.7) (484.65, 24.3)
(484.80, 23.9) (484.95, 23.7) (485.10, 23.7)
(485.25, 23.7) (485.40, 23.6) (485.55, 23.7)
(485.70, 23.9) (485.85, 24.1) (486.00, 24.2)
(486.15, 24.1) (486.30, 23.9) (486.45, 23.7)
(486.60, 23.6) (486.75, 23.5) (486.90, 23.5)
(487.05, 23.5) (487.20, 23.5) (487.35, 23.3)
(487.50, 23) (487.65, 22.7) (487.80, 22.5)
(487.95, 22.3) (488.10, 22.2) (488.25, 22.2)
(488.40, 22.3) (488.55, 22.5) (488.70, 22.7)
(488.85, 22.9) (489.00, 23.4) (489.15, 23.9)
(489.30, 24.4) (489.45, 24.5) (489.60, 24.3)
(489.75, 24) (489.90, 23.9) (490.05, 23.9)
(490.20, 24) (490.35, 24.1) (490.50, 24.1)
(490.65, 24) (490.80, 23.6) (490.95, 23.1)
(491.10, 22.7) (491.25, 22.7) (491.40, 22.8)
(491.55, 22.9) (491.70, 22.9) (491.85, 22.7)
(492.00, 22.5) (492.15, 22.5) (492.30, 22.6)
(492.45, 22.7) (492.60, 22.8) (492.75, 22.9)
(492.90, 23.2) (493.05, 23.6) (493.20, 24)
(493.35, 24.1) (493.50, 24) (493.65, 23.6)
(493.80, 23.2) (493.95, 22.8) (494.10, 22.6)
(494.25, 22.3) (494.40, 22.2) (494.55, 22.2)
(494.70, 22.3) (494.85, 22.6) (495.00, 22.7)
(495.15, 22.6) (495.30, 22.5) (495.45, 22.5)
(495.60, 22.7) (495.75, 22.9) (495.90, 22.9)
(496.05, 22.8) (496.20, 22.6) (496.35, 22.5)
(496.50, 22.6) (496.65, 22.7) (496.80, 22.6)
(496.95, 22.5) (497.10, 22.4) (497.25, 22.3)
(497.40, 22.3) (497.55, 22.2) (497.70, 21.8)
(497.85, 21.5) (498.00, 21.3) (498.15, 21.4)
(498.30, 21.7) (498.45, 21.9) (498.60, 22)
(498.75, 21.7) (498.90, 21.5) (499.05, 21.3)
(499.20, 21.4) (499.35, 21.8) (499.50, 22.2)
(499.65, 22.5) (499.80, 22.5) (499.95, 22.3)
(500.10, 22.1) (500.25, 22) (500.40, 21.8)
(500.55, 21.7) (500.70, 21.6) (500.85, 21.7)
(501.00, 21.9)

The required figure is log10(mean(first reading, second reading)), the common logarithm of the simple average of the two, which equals 1.34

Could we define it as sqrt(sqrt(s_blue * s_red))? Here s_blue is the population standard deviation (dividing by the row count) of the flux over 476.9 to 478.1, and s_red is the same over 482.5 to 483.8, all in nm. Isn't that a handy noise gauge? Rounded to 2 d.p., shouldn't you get 0.67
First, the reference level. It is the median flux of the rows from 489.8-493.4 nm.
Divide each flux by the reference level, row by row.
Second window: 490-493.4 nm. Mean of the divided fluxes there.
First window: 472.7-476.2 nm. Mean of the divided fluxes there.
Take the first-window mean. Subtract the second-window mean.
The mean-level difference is 0.33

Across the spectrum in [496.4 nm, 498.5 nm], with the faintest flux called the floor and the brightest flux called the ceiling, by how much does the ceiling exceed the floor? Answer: 1.40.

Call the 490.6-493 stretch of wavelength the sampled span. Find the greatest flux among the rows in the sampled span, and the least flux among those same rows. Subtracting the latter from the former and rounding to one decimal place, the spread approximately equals 1.5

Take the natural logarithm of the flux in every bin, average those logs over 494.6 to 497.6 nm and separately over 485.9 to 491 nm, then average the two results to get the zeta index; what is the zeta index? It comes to 3.14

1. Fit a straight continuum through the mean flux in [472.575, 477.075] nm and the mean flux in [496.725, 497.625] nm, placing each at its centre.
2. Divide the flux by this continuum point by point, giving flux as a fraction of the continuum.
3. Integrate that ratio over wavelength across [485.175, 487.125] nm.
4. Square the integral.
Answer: 3.1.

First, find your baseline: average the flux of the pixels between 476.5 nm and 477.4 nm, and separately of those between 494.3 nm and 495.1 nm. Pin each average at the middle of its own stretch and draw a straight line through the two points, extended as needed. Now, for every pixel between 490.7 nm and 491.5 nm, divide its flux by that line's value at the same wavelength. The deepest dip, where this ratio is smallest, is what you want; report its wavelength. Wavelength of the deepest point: 491.10 nm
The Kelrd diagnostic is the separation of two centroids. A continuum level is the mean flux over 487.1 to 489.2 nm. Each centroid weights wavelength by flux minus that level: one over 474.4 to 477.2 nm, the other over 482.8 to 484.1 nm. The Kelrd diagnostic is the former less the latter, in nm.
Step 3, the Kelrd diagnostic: -7.71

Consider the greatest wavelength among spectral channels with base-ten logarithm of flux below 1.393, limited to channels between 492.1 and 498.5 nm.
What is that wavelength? 498.45 nm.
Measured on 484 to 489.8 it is 489.75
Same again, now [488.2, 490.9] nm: 490.80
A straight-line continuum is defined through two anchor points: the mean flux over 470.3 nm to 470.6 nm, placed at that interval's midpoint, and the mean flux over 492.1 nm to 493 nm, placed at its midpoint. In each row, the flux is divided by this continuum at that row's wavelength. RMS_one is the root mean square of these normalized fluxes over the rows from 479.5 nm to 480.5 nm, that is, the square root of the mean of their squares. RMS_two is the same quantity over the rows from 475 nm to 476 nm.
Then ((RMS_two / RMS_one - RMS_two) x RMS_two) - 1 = -0.83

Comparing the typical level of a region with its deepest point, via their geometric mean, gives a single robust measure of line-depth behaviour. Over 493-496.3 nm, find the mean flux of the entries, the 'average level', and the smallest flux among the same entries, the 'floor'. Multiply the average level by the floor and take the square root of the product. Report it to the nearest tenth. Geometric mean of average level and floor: 22.5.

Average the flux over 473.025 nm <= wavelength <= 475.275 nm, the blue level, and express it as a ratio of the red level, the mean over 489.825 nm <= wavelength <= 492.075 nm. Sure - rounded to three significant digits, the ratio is 1.35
